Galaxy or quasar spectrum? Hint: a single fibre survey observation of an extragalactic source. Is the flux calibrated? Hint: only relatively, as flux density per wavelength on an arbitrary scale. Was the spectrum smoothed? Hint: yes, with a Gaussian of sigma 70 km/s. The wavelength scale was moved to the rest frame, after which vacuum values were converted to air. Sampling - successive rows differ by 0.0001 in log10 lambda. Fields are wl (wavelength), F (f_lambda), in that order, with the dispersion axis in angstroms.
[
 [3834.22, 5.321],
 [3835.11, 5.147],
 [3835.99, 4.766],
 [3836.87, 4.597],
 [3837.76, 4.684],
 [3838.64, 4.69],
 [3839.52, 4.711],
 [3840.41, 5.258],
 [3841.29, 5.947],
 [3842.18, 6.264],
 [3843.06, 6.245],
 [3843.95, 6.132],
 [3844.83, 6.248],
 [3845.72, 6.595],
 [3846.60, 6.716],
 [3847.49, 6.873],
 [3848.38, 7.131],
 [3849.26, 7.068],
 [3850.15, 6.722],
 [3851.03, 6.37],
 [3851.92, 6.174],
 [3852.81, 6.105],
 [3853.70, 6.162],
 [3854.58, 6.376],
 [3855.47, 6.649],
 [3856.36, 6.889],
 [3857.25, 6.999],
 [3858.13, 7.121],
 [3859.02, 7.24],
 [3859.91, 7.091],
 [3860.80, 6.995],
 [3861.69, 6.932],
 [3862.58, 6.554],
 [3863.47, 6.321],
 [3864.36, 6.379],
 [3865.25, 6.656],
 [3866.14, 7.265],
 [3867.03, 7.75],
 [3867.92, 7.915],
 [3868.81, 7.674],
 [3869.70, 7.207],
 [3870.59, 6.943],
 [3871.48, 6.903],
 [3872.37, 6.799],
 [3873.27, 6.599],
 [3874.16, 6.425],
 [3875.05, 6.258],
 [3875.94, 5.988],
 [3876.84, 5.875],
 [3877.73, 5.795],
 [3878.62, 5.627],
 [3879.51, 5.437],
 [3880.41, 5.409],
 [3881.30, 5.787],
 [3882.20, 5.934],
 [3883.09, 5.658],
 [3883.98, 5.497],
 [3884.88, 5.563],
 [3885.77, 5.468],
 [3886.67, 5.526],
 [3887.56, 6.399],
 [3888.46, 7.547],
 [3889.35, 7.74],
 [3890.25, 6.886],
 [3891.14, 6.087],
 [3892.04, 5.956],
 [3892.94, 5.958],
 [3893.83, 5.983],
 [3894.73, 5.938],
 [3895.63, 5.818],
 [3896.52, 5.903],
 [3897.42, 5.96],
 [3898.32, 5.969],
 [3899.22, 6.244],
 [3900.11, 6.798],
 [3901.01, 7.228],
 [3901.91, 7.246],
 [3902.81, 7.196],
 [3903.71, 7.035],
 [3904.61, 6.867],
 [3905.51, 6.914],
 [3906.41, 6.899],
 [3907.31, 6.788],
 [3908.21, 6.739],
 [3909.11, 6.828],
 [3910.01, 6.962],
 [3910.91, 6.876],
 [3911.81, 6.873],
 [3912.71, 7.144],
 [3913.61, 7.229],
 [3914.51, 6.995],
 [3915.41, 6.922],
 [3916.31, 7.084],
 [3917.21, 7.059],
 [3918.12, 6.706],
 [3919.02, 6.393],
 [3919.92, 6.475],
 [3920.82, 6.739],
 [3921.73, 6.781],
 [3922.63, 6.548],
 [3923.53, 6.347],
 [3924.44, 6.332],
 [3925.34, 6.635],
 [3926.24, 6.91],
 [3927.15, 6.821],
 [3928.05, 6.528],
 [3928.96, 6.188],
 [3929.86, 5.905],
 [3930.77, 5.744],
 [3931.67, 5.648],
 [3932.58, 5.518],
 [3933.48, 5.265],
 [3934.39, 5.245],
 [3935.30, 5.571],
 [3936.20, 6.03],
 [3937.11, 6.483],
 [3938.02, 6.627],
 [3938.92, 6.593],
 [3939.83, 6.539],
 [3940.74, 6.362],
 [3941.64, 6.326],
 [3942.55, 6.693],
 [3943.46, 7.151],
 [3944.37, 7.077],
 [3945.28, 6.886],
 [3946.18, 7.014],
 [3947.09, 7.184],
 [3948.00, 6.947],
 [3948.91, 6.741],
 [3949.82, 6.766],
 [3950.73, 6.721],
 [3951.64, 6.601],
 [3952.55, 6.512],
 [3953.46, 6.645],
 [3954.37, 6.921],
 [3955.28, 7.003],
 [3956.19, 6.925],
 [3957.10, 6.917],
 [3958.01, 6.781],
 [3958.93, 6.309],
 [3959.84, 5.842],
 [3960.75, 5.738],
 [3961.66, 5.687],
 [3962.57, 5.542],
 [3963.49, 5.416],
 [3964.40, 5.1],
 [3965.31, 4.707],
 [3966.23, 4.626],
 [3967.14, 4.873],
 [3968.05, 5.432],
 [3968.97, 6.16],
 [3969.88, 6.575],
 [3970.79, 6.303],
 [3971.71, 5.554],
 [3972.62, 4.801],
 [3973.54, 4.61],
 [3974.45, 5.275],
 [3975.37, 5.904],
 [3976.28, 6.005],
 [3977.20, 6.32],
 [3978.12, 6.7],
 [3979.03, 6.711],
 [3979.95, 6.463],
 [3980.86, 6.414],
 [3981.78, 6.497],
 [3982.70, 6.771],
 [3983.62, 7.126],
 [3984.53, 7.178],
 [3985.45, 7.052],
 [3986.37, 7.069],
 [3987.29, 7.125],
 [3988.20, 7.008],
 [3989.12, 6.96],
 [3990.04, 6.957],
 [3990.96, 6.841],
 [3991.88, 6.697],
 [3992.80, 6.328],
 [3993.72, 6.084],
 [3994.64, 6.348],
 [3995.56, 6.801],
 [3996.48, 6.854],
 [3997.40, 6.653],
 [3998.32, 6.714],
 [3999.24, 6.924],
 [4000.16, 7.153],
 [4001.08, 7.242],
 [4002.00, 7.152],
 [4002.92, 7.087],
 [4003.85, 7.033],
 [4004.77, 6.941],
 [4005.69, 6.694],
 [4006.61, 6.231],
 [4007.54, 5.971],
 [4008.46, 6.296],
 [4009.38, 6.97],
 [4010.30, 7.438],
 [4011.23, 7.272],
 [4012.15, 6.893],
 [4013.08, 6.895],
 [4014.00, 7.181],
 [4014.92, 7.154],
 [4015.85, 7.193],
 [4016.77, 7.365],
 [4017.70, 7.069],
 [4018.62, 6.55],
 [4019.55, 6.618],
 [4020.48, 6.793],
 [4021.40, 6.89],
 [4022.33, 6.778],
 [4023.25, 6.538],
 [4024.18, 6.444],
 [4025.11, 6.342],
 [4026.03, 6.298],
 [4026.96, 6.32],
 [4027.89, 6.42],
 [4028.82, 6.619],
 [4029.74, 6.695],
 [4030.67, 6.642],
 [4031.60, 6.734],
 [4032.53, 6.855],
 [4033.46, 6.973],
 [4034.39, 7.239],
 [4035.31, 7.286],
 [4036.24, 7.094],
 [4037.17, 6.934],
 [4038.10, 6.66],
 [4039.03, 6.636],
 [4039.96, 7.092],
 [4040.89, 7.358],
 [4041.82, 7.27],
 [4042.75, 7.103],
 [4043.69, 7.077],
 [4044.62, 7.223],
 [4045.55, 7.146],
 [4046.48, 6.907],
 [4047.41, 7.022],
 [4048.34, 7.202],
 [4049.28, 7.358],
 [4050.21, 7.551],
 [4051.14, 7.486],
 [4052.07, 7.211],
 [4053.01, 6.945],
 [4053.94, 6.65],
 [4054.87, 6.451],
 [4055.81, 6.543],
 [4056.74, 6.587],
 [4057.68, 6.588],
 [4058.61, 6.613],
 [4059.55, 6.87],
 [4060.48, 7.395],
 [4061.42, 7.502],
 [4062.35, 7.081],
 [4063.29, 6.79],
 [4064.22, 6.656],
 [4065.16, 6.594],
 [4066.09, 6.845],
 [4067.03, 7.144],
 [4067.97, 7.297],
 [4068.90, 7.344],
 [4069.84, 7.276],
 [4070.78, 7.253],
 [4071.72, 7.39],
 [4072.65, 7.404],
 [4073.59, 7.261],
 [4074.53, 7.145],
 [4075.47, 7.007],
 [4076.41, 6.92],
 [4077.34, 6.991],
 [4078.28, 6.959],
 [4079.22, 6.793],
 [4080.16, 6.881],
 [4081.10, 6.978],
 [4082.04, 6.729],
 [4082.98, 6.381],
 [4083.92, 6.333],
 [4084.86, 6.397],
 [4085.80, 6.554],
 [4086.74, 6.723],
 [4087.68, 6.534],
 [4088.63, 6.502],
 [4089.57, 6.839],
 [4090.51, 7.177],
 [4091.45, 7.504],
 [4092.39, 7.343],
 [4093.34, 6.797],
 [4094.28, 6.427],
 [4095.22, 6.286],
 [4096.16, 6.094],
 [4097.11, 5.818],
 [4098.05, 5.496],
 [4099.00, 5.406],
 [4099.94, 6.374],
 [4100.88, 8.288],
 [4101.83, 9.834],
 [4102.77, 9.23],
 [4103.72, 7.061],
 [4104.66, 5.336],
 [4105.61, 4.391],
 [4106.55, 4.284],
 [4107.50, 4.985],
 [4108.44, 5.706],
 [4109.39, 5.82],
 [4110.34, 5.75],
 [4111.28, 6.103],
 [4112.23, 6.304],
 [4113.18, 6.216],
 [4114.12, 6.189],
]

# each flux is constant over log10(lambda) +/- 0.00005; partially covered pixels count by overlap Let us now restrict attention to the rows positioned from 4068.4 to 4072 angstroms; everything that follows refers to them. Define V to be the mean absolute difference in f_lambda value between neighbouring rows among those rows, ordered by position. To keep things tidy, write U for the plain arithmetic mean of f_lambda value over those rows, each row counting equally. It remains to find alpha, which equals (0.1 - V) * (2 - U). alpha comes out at -0.1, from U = 7.32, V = 0.08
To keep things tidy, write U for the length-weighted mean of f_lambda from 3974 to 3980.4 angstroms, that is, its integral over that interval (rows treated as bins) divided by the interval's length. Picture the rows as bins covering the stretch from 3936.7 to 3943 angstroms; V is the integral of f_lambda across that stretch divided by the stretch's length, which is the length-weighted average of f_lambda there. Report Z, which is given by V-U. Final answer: 0.33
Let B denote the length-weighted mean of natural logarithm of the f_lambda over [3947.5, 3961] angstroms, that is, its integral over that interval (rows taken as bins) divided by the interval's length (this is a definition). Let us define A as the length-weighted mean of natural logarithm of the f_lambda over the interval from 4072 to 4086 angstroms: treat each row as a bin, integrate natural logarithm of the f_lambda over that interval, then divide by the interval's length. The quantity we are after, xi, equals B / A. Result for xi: 0.982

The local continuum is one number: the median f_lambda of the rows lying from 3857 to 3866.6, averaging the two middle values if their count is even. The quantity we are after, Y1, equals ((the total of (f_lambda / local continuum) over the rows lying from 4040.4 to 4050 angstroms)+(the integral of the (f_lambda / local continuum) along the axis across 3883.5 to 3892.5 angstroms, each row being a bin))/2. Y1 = 9.15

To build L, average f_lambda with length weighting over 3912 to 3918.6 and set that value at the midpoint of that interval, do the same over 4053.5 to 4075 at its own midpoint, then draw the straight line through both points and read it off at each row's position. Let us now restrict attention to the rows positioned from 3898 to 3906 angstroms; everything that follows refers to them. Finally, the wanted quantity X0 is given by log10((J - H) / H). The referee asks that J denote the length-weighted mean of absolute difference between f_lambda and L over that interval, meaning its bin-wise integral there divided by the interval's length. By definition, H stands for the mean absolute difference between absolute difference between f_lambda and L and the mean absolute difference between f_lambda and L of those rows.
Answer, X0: -0.7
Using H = 0.26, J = 0.31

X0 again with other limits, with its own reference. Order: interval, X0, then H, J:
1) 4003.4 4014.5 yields -0.6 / 0.27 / 0.33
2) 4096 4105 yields 0.2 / 0.58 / 1.40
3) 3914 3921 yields -0.5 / 0.19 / 0.24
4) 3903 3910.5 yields 0.0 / 0.07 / 0.14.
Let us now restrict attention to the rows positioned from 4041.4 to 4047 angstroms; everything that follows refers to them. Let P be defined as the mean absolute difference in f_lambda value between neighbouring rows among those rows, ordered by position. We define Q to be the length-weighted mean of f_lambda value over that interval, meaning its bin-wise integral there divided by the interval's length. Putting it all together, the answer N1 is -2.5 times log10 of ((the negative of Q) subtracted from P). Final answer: -2.15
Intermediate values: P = 0.13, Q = 7.12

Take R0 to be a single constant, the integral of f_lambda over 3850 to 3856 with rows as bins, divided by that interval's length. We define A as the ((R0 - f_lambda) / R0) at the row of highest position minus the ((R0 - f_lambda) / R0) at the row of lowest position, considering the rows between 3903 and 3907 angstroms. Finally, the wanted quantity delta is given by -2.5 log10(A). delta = 4.17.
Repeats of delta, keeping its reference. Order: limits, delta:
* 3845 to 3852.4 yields 2.95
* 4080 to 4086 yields 3.22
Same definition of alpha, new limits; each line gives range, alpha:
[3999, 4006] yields 0.1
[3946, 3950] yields 0.3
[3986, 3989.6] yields -0.1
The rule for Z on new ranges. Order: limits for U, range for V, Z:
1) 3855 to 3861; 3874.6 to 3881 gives -1.22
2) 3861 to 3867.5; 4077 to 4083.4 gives -0.03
